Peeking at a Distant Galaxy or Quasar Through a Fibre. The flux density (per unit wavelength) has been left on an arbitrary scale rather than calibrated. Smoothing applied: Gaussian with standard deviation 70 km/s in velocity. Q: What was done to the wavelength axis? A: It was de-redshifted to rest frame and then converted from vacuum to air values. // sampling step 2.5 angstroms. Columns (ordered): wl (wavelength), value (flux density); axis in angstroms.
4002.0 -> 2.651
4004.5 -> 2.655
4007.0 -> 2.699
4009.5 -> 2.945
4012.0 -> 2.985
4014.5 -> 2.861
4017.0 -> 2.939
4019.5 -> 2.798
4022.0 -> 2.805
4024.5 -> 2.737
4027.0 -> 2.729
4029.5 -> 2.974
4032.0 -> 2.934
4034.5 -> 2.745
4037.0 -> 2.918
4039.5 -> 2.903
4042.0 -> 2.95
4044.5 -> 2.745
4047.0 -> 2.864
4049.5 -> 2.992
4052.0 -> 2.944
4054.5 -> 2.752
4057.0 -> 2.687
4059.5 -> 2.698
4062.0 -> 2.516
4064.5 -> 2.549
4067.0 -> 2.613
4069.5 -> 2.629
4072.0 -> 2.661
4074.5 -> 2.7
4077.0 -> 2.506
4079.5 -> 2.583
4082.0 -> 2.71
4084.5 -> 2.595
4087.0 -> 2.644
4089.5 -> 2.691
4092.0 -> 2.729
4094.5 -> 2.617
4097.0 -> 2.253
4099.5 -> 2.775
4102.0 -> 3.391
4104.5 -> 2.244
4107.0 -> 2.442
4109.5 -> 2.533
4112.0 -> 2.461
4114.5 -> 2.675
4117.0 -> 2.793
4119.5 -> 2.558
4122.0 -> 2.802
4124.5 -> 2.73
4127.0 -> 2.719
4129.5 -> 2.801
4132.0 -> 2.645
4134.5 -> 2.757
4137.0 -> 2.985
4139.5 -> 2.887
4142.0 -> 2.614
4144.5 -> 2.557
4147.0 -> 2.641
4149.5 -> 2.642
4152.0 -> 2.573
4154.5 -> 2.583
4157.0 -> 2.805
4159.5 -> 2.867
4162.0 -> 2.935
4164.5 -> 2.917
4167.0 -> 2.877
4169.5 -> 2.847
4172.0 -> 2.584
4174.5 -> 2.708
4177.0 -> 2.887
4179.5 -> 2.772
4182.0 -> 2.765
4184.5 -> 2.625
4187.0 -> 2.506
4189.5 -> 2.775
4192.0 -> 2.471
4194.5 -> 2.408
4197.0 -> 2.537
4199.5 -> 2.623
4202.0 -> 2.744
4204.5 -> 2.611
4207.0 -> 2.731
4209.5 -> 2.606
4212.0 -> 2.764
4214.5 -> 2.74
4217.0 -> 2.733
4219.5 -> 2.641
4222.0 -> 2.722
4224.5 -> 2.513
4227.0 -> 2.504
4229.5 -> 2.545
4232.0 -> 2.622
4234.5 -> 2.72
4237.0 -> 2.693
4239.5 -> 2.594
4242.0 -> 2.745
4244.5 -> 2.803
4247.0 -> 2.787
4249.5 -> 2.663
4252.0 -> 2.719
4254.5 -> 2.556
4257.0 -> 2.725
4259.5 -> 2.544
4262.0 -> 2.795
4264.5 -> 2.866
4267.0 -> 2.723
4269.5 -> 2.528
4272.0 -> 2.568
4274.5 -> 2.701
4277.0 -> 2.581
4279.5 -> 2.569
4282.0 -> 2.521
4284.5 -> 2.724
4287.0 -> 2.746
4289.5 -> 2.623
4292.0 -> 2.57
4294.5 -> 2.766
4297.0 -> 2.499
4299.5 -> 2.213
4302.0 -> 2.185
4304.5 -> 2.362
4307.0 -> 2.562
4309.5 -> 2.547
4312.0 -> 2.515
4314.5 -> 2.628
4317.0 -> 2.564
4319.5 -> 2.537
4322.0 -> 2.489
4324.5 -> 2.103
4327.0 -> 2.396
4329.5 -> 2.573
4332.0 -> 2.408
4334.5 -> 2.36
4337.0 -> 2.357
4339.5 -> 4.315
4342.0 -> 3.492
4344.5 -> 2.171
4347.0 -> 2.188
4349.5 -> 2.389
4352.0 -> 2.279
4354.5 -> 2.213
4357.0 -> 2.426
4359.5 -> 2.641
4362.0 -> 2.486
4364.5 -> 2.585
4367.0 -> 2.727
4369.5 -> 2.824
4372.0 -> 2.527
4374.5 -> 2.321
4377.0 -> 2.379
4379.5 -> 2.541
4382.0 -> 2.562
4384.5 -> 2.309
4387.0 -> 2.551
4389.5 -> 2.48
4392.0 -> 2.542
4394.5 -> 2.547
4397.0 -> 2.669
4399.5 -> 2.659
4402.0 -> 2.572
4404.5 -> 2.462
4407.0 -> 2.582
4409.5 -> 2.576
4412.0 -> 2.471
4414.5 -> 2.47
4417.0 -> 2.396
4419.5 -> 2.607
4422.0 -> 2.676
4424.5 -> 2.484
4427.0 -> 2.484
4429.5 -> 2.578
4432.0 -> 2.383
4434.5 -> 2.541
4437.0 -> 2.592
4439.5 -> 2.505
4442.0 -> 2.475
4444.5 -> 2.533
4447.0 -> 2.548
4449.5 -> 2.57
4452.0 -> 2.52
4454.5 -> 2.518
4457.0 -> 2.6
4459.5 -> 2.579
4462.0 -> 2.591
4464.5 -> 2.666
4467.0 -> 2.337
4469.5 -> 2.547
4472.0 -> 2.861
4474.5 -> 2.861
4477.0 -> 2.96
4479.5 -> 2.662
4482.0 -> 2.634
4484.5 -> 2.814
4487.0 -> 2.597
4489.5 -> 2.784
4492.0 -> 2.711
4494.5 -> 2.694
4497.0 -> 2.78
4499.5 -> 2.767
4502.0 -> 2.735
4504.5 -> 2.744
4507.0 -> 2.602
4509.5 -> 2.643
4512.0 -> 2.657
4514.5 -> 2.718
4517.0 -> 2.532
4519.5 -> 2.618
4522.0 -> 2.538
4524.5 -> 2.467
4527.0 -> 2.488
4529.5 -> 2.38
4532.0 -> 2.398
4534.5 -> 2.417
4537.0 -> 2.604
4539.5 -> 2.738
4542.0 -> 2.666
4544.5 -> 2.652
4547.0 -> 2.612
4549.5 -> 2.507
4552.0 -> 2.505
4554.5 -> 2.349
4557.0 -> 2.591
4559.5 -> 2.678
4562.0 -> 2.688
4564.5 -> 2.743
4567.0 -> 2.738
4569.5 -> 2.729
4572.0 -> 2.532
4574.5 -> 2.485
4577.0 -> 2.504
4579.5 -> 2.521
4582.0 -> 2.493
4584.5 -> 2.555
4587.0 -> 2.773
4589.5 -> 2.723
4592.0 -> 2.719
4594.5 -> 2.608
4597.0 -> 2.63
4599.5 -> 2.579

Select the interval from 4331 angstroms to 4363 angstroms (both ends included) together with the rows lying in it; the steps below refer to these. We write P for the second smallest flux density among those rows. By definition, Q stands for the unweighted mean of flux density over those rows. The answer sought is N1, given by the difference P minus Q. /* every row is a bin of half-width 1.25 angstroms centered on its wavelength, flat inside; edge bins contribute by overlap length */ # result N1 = -0.406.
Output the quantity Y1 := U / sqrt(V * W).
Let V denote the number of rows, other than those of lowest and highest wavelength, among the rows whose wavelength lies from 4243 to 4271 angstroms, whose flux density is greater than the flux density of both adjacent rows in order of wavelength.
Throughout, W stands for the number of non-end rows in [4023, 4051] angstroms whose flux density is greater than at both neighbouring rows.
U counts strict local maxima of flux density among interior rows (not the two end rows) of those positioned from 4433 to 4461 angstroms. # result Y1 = 1.0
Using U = 3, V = 3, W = 3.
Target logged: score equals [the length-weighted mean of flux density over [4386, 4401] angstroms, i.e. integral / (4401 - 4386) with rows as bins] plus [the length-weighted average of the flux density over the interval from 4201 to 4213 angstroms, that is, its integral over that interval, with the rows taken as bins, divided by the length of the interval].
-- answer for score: 5.26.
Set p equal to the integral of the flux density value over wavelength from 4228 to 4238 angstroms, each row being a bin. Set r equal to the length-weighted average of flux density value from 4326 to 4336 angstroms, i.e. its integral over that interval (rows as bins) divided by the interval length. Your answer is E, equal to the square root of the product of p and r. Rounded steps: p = 26.4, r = 2.43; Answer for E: 8.0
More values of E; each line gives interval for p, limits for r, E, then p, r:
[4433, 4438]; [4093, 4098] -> 5.6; 12.8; 2.46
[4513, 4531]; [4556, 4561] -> 11.0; 45.6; 2.64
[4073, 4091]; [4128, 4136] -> 11.4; 47.4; 2.74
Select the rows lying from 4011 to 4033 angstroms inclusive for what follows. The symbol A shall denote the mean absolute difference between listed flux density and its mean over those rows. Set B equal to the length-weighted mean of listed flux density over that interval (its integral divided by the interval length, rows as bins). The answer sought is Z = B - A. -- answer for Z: 2.78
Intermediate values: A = 0.085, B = 2.86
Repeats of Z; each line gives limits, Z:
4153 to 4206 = 2.57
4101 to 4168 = 2.55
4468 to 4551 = 2.54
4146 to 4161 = 2.59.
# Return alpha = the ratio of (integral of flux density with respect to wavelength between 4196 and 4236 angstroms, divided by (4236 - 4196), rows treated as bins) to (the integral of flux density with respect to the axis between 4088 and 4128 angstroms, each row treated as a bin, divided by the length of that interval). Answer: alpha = 1.00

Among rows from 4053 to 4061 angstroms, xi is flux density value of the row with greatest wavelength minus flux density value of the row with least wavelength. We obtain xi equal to -0.05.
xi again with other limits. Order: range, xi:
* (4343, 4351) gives 0.22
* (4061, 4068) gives 0.10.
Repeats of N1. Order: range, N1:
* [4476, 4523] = -0.156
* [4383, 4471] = -0.195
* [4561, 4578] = -0.127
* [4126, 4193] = -0.225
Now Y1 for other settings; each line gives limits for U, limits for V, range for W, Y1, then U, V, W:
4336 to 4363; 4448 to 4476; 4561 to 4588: 1.5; 3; 2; 2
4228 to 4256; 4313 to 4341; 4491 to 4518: 1.7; 3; 1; 3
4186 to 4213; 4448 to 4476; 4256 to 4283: 1.5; 3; 2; 2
